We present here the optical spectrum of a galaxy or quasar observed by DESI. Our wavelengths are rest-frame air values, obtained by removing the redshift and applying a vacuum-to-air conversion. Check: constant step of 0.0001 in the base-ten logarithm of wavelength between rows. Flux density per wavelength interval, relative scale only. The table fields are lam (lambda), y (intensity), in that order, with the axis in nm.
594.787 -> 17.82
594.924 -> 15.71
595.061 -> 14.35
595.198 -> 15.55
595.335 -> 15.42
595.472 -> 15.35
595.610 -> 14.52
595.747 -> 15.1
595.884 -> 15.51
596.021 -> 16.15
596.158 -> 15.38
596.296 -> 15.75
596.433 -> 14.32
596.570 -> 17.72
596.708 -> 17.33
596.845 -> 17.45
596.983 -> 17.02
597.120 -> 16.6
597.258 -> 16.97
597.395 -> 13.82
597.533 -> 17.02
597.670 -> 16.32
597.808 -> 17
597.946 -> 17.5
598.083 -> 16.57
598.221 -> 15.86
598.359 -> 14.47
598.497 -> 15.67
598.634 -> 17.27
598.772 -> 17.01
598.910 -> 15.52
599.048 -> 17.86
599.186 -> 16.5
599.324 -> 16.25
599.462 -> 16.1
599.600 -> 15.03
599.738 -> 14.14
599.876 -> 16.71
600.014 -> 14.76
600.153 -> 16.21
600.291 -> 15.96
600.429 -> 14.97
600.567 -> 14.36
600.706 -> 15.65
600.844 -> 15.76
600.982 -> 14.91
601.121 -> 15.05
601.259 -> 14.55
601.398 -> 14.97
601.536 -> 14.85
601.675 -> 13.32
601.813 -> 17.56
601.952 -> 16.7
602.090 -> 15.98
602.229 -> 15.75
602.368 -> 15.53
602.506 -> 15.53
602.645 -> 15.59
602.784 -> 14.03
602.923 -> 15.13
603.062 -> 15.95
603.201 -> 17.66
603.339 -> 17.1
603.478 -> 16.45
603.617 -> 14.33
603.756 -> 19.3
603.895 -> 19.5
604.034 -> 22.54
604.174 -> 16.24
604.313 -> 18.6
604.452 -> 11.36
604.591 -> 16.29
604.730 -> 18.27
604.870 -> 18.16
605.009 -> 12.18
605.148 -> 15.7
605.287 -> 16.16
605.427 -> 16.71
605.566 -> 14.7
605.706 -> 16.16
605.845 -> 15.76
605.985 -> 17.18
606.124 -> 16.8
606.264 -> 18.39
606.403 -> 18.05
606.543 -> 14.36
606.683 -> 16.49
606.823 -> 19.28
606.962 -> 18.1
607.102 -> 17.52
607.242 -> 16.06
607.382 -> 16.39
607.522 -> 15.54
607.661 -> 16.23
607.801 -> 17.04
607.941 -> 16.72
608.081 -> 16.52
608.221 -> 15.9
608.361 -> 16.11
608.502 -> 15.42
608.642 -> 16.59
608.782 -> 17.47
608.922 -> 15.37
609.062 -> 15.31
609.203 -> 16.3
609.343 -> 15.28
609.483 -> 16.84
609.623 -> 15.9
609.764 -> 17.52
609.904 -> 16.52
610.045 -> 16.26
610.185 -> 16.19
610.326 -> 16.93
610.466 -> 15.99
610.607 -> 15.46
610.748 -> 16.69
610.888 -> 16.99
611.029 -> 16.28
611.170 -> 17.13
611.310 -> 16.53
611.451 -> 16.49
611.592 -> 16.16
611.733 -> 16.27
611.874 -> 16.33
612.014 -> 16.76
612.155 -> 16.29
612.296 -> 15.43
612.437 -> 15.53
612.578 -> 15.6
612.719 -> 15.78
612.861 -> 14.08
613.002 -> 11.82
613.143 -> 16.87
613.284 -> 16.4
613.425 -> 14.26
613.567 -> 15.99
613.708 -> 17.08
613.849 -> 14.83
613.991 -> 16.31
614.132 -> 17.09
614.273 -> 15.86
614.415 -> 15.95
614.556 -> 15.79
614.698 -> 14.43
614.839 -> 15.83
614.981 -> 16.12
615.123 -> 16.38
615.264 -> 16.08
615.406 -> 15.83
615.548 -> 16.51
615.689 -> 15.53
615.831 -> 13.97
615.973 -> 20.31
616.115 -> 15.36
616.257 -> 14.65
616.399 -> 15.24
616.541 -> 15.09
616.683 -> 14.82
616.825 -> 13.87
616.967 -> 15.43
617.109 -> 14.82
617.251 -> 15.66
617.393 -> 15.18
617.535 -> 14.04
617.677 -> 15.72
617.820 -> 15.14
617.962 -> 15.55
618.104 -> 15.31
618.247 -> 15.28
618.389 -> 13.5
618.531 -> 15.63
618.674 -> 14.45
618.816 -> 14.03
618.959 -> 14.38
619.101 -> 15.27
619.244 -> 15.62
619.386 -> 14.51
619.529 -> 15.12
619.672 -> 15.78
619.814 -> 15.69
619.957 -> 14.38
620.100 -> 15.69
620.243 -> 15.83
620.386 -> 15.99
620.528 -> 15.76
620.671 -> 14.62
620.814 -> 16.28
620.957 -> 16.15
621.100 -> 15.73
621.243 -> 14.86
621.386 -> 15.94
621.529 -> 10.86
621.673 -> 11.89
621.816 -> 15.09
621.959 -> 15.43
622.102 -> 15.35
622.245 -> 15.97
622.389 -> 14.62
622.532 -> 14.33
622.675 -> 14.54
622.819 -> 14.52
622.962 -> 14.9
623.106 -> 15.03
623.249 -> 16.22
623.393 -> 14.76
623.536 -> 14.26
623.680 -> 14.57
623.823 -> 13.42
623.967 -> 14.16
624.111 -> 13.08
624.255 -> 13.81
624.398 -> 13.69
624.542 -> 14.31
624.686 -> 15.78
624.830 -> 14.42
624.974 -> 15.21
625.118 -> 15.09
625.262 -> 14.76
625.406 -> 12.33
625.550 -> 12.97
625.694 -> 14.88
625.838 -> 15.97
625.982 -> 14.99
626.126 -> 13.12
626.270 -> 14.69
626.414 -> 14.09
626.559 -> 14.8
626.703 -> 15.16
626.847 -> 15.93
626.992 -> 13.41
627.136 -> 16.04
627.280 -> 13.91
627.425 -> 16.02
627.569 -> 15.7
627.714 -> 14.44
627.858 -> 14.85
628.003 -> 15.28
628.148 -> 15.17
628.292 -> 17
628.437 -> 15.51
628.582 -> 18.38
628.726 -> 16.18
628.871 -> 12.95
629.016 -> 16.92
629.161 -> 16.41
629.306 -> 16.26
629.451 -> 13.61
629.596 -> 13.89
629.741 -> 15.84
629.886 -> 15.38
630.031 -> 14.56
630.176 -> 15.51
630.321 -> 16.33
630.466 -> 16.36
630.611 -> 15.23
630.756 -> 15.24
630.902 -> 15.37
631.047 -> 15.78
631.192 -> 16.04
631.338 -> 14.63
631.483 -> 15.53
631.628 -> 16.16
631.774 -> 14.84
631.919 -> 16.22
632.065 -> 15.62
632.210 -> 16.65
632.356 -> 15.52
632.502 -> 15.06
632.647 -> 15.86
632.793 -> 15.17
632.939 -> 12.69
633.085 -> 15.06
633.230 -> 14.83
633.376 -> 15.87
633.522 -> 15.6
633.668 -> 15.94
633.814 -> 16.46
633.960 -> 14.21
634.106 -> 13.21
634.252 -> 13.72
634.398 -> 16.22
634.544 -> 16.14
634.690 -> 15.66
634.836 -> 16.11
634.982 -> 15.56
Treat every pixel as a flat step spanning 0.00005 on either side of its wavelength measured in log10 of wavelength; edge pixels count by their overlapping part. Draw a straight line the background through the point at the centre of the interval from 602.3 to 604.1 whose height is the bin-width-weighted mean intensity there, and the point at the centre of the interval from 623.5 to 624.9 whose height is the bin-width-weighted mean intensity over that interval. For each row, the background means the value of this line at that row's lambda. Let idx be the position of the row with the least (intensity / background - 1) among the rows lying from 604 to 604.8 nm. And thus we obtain 604.452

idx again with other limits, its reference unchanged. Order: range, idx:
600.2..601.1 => 600.567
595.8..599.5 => 597.395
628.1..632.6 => 628.871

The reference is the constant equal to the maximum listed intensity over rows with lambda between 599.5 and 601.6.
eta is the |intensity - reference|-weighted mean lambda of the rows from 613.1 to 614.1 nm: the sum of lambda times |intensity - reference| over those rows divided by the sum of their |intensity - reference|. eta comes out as 613.61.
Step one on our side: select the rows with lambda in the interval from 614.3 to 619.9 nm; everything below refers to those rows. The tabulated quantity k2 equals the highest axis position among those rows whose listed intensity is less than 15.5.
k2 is 619.529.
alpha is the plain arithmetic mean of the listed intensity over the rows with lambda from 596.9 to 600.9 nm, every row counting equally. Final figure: 16.0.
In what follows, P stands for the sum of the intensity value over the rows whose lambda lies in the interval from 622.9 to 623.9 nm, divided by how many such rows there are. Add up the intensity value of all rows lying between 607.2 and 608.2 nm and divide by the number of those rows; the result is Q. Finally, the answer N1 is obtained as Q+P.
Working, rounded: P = 14.7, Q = 16.36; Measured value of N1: 31.1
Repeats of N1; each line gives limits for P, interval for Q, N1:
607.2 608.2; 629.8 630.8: 31.9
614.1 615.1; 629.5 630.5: 31.3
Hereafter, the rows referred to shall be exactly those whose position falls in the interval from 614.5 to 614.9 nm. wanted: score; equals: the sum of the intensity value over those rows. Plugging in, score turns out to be 46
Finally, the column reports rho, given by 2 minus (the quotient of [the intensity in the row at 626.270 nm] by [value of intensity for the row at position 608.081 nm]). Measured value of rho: 1.11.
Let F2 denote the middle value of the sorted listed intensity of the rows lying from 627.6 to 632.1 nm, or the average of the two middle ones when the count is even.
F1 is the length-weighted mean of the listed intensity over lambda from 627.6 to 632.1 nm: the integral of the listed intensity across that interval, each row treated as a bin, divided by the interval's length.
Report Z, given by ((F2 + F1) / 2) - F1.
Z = -0.01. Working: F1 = 15.5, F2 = 15.5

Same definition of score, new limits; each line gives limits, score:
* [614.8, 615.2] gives 48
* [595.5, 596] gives 45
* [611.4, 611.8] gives 49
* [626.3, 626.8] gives 44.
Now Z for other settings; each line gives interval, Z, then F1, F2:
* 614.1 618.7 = -0.02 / 15.5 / 15.4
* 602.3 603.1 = 0.13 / 15.3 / 15.5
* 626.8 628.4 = 0.02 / 15.2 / 15.3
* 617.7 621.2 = 0.09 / 15.2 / 15.4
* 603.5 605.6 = -0.20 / 16.7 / 16.3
